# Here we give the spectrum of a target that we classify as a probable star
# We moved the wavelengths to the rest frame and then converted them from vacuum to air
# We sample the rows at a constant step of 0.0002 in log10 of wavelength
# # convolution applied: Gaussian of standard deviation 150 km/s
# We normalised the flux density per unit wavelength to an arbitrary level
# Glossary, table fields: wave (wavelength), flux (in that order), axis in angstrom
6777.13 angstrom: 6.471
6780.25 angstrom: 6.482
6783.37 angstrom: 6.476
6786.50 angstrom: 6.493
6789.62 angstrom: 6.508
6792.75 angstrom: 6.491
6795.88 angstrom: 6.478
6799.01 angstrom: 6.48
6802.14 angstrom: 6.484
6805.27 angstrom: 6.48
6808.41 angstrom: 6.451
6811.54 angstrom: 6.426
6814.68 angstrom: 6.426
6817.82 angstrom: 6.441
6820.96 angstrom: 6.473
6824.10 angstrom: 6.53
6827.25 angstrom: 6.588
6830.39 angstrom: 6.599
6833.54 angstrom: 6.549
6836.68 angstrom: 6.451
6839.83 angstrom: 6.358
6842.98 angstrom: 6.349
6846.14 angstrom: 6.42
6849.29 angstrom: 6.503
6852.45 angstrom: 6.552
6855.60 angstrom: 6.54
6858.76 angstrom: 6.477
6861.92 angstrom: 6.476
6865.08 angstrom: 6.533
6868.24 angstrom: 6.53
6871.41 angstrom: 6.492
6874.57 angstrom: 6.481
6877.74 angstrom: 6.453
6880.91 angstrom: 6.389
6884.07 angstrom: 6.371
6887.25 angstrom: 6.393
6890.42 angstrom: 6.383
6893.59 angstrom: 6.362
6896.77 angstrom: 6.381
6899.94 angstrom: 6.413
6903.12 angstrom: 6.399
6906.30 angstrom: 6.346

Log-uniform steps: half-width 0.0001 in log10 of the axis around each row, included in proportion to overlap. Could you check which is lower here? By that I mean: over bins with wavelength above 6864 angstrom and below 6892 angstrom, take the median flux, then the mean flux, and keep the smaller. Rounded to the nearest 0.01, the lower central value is 6.45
